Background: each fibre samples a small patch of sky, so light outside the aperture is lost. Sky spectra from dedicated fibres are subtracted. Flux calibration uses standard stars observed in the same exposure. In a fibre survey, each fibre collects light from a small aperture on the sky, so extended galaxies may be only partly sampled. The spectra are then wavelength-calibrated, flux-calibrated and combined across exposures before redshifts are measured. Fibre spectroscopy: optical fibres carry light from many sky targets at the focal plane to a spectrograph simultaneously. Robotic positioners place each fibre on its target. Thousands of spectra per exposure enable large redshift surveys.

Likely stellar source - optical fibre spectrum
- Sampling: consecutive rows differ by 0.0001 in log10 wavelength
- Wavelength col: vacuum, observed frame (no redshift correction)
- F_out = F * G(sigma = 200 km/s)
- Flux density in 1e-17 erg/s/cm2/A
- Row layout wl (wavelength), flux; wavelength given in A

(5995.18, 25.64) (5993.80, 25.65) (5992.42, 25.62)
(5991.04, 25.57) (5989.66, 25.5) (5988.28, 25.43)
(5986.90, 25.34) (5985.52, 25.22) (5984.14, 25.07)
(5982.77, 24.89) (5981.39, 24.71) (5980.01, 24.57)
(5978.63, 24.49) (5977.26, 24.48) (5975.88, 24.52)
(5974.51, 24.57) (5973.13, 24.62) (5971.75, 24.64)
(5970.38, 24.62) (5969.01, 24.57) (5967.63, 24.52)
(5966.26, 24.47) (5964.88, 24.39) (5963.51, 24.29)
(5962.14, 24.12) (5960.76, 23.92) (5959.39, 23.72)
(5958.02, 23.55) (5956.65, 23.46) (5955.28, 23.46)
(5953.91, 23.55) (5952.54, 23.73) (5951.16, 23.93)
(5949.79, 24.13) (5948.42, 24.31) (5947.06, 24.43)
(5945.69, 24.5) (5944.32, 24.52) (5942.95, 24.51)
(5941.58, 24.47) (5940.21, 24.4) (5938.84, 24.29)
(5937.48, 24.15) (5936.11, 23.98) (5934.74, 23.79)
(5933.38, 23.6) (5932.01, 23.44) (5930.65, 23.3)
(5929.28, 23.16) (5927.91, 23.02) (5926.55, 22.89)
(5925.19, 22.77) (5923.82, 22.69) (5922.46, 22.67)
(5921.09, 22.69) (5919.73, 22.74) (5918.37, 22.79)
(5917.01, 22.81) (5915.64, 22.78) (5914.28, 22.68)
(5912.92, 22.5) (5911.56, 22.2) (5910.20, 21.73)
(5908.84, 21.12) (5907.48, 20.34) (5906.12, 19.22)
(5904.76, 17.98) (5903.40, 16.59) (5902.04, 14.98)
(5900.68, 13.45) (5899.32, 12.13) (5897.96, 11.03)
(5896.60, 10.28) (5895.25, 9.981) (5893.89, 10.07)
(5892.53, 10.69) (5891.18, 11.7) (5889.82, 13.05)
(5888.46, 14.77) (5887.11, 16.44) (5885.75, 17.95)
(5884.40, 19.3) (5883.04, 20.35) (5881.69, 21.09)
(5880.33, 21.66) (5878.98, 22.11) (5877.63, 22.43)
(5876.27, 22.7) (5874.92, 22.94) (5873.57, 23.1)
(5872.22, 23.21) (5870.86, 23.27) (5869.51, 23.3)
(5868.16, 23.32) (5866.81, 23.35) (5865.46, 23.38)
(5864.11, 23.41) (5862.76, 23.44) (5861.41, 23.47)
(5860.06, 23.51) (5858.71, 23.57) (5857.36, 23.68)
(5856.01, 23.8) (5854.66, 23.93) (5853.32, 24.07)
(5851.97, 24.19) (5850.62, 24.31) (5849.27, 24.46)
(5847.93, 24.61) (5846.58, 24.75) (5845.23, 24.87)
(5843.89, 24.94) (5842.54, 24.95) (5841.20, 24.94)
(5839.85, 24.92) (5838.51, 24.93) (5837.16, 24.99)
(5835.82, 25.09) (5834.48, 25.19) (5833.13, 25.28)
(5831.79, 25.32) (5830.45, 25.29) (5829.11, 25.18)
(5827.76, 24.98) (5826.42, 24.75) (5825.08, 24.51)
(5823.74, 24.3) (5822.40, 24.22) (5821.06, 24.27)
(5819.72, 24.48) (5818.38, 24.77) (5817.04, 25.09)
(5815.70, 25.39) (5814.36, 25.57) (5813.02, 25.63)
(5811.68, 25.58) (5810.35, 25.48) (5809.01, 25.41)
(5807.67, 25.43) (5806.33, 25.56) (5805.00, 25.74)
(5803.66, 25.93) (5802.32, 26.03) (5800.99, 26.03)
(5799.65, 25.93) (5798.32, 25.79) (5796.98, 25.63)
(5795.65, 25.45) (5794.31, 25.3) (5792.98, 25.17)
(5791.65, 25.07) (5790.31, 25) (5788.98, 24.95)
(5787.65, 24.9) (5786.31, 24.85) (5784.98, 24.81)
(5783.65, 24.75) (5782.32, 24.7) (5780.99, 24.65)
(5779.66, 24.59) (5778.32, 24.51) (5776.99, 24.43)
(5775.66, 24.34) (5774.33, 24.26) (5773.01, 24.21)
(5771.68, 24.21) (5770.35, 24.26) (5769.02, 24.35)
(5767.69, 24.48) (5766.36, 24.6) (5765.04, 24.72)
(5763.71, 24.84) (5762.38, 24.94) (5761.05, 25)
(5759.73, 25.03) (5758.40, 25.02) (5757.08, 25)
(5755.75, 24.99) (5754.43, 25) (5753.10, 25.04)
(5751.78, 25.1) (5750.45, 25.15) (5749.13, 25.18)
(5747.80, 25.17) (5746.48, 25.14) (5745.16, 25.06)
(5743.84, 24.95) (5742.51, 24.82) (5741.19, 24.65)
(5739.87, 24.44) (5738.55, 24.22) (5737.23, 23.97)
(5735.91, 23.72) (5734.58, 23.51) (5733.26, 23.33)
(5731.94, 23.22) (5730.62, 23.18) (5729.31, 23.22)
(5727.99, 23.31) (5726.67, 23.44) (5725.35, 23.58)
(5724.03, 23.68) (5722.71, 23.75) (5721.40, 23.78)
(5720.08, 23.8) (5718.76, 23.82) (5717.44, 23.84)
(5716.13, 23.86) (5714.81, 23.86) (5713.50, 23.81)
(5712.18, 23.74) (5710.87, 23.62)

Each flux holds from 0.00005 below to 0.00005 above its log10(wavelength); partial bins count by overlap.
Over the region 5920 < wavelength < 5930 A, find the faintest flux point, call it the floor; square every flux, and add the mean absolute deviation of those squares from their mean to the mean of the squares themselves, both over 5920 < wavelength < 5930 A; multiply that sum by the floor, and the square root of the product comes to 109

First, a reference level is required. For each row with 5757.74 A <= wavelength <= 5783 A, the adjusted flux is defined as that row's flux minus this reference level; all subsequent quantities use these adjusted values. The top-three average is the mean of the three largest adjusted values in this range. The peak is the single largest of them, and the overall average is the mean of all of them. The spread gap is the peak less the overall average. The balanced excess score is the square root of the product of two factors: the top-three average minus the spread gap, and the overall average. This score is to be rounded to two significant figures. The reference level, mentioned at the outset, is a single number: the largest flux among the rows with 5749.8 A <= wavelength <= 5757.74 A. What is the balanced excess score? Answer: 0.57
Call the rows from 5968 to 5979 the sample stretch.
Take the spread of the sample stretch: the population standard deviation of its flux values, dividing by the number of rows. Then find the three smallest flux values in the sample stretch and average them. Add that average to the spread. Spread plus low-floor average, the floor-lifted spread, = 24.6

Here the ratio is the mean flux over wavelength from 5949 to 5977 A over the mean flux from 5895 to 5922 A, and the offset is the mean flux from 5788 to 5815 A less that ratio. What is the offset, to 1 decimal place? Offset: 24.2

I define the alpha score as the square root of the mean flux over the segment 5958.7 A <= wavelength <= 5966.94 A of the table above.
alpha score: 4.91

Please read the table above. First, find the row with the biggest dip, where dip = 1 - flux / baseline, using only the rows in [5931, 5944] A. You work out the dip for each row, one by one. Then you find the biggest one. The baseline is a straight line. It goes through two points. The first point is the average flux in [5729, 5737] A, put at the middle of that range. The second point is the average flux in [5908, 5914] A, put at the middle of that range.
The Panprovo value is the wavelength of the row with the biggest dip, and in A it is 5932.01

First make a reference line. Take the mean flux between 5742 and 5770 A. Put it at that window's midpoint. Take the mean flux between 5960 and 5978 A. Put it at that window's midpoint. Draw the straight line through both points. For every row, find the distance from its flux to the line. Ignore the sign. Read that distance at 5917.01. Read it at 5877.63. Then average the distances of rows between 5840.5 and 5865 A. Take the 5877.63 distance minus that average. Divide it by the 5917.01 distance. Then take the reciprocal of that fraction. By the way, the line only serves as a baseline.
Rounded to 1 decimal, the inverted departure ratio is 1.1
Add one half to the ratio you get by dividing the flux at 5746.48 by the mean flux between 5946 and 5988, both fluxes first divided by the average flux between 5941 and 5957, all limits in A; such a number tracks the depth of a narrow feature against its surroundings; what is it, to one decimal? 1.5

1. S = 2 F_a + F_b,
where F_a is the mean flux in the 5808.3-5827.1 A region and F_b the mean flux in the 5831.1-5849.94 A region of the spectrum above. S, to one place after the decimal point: 74.9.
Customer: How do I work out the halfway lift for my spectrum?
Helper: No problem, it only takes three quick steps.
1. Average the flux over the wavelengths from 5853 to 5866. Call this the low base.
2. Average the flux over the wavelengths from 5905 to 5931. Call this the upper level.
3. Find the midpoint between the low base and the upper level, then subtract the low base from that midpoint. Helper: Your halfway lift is -0.7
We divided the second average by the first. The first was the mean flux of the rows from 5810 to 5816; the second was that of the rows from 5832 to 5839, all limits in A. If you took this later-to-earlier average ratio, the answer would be 0.98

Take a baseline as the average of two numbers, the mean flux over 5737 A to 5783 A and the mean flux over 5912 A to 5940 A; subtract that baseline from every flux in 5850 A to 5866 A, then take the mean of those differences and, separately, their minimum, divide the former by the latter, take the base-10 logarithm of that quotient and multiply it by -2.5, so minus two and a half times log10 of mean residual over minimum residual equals 1.1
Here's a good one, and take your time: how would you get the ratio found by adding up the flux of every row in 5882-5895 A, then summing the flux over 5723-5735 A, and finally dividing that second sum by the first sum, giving 1.6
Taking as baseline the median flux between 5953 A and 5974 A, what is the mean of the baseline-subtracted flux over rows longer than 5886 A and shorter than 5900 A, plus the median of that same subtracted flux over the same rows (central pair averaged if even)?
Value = -25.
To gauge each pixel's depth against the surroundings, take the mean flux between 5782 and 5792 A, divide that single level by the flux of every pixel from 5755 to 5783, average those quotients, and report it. 1.010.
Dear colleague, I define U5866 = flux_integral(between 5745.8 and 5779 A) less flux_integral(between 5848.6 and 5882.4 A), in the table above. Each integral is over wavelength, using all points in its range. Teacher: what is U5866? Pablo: 36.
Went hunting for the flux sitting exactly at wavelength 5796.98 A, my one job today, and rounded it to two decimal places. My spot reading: 25.63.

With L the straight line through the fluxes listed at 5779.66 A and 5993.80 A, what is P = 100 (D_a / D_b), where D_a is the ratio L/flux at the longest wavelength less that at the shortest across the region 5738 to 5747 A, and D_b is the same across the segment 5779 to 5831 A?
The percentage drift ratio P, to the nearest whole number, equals 199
